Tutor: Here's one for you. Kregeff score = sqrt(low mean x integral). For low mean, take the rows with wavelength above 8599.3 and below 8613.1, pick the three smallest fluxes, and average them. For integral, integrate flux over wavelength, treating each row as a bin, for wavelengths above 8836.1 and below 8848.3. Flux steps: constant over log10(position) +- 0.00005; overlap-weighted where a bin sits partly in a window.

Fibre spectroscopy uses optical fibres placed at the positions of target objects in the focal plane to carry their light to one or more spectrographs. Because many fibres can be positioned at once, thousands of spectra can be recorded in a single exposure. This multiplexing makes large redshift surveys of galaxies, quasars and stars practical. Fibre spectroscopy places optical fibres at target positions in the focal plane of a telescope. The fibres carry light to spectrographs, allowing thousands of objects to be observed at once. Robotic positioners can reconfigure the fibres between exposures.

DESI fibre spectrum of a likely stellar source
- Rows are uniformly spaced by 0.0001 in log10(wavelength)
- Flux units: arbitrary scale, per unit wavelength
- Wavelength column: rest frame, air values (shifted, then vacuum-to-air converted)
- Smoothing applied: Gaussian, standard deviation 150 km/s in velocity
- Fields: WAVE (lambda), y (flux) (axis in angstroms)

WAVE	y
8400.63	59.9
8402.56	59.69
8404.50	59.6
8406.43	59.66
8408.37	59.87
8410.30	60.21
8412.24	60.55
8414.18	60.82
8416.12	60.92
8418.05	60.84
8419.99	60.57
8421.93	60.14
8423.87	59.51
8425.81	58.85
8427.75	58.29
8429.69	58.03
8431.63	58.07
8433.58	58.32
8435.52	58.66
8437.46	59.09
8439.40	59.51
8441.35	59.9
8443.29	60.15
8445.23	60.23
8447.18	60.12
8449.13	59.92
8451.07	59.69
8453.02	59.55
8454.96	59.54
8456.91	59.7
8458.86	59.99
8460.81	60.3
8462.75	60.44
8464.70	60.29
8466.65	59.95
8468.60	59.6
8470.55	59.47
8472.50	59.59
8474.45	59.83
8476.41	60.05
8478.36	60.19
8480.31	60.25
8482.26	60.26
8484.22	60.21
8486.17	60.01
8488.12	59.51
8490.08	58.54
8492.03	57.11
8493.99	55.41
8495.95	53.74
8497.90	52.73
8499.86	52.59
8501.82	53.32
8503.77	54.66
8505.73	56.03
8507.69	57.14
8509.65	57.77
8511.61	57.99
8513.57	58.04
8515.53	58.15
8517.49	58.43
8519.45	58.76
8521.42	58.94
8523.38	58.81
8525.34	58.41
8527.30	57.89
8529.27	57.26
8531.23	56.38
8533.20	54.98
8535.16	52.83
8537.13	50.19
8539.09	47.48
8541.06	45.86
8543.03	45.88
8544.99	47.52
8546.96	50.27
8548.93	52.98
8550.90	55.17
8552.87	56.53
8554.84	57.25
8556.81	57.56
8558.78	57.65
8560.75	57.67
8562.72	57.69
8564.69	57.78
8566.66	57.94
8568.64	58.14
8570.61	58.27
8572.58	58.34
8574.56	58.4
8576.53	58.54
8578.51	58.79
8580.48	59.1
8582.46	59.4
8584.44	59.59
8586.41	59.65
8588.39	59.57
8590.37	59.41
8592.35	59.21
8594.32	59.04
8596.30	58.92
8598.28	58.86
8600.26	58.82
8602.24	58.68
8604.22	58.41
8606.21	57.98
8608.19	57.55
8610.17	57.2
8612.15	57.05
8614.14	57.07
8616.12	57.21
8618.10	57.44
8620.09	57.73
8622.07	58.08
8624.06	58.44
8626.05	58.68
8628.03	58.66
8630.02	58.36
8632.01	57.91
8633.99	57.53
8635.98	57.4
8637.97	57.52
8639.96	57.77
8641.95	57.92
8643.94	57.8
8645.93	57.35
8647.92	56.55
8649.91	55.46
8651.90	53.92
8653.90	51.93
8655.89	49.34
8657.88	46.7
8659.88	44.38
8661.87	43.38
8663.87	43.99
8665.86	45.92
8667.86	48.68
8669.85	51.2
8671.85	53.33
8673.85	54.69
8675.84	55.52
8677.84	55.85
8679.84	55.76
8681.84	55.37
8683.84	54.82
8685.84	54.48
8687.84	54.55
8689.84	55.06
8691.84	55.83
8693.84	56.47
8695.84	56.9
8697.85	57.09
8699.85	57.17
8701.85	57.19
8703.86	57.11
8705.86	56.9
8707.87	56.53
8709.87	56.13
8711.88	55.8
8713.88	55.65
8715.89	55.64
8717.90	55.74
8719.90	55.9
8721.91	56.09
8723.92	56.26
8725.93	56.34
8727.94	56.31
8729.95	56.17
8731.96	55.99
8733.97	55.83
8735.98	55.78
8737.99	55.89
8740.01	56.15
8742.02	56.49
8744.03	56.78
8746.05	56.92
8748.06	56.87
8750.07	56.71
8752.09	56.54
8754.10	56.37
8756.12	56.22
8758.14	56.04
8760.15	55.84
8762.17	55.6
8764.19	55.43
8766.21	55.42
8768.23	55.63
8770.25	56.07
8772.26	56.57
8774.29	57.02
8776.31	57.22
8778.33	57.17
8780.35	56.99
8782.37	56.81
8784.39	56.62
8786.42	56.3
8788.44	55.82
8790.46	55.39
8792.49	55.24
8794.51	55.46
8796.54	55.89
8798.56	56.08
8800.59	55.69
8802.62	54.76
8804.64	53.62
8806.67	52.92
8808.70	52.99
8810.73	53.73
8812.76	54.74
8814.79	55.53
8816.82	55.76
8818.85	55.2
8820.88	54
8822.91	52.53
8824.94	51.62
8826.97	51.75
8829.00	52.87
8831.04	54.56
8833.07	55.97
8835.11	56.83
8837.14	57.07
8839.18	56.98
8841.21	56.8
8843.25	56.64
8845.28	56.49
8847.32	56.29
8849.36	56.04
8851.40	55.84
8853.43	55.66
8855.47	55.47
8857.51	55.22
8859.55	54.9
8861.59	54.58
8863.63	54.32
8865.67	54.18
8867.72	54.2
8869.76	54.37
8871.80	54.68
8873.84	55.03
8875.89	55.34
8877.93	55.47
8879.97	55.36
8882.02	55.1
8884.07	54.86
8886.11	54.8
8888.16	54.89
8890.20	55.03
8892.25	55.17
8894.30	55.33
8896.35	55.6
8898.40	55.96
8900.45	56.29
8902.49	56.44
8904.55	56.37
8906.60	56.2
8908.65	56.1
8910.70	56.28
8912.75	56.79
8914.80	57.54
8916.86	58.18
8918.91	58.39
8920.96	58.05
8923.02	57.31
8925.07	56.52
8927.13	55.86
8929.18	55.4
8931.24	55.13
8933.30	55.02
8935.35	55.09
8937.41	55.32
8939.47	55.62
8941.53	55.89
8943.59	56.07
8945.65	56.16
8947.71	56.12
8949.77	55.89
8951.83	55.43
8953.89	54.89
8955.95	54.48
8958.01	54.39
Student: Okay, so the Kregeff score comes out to 199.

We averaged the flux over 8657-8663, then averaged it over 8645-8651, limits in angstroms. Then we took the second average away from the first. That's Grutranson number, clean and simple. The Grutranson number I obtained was -12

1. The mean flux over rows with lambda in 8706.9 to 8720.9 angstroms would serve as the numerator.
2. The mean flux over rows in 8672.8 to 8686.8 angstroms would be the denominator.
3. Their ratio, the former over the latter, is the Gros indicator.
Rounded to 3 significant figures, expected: 1.01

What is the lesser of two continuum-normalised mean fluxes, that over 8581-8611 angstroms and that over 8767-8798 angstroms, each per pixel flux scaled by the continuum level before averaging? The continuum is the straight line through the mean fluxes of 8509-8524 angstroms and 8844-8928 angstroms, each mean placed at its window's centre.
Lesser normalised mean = 1.00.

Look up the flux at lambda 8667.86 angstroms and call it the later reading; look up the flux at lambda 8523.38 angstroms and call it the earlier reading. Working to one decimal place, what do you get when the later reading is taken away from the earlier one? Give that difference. 10.1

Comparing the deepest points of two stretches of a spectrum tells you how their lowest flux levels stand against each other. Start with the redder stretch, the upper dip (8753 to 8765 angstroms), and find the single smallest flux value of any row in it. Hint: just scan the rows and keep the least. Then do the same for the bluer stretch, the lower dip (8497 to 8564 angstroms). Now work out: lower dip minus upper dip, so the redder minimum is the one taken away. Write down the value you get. -9.6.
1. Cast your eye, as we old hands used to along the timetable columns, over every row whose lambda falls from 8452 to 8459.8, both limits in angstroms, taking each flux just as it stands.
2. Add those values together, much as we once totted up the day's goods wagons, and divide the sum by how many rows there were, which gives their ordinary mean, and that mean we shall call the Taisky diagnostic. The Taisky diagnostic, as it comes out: 59.7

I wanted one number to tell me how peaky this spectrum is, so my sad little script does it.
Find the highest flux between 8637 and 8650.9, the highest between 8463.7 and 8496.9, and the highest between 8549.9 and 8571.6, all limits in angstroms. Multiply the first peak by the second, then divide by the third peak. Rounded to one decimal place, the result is 59.9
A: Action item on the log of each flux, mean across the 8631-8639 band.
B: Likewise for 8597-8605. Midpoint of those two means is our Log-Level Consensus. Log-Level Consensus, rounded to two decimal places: 1.76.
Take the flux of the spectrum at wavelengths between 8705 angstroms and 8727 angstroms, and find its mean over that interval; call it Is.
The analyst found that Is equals 56.1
